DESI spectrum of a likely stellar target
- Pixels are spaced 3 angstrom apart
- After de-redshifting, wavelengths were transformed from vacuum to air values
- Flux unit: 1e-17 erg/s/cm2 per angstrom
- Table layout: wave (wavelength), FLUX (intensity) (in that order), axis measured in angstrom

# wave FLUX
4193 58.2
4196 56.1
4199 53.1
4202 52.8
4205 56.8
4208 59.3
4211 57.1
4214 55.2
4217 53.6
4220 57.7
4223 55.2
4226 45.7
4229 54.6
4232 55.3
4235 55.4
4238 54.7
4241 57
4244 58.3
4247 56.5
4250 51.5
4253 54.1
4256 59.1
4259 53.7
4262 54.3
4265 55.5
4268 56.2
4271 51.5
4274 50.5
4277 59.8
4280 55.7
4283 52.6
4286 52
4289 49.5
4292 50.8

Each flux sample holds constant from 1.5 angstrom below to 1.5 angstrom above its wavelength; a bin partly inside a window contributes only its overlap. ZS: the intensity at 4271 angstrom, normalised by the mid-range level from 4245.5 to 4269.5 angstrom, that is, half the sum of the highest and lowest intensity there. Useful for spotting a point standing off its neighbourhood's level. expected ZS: 0.93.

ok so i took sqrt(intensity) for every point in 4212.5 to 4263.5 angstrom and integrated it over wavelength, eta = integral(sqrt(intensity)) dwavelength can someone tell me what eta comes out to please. 377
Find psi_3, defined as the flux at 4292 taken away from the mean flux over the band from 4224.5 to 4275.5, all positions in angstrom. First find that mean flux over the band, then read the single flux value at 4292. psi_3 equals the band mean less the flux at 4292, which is 3.5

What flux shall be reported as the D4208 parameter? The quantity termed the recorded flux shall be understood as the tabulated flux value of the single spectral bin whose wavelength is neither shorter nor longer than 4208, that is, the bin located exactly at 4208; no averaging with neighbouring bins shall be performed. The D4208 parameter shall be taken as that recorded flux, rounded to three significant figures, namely 59.3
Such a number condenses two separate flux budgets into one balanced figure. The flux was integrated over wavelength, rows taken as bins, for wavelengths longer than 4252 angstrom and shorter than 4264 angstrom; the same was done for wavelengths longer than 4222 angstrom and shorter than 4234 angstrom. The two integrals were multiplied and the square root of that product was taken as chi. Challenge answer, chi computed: 648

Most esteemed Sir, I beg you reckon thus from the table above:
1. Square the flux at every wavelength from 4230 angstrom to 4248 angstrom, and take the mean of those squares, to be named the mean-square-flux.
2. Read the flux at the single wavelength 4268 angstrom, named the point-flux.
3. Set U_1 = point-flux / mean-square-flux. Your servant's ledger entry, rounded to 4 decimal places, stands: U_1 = 0.0178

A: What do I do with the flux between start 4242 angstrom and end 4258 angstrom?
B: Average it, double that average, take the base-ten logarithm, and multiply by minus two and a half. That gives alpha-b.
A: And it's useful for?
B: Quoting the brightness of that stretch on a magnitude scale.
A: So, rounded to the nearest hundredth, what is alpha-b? -5.12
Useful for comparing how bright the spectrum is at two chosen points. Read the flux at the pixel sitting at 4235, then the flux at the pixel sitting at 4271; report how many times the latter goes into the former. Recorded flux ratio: 1.08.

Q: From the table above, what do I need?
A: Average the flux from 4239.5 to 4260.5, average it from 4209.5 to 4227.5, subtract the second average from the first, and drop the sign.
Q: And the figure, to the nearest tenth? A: 1.7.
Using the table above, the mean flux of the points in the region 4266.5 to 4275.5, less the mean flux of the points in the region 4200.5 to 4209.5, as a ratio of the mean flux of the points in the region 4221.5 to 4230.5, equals -0.07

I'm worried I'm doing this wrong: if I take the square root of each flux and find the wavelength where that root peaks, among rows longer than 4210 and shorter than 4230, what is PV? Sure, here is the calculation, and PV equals 4220 angstrom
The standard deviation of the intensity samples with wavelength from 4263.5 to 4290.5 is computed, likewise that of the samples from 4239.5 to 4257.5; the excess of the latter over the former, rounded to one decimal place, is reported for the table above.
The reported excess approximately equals -0.5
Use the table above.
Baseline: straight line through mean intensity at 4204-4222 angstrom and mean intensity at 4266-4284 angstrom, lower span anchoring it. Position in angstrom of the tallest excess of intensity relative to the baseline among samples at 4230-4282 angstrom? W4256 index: 4277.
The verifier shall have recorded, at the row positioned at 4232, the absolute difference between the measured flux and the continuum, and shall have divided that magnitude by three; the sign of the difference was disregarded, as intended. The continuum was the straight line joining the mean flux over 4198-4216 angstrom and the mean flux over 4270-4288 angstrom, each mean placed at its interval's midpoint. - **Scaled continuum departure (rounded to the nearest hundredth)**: 0.10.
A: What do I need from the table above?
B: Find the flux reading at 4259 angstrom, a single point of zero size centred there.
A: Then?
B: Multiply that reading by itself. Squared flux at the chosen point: 2884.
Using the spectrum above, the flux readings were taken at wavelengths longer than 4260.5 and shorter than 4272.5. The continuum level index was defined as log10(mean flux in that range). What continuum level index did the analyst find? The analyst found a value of 1.74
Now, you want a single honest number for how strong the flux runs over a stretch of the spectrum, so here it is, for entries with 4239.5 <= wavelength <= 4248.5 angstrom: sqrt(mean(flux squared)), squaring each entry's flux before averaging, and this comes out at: 57.3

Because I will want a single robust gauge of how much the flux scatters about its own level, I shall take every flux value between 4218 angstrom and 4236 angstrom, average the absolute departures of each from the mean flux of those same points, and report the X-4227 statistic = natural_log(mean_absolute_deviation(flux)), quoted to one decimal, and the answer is 1.0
